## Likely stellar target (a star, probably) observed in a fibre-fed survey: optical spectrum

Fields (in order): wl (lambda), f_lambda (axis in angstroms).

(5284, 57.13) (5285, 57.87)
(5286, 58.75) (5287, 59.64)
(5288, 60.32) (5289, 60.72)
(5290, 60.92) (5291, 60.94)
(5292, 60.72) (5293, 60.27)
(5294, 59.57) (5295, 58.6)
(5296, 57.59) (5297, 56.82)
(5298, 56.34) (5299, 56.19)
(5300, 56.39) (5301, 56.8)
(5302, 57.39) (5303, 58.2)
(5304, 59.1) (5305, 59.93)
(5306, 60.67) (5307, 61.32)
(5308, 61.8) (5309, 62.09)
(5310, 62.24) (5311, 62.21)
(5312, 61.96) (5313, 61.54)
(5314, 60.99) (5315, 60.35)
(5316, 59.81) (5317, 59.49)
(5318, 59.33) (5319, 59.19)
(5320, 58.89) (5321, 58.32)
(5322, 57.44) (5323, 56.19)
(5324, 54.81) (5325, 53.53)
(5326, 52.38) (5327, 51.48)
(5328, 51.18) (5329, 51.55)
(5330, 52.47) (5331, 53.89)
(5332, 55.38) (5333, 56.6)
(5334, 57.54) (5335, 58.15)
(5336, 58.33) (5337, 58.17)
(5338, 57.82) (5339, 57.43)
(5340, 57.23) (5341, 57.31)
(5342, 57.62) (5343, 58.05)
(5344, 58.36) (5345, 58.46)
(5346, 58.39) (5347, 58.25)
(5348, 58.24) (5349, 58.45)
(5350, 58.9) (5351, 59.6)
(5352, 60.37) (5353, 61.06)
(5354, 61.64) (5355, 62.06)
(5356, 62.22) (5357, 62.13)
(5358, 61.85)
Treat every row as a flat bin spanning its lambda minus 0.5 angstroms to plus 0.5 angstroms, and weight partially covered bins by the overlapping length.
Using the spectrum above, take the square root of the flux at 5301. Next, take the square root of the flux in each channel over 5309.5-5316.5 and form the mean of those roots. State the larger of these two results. 7.83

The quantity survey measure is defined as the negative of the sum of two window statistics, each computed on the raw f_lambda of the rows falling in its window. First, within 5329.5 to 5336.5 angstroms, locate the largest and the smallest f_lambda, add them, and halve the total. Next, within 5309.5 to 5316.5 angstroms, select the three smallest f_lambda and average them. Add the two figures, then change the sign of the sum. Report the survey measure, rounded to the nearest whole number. -116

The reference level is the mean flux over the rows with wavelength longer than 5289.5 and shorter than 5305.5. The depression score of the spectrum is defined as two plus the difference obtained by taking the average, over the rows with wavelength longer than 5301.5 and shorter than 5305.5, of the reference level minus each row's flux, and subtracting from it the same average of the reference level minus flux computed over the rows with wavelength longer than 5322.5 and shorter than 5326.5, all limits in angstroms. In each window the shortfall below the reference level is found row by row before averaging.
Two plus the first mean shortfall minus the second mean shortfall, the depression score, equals -2.4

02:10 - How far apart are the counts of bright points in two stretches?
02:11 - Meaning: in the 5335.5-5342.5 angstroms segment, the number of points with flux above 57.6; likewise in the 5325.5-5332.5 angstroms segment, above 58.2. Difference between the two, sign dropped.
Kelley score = 4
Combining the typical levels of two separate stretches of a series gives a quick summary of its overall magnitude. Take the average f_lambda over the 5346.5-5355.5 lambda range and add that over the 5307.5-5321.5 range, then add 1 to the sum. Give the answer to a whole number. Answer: 121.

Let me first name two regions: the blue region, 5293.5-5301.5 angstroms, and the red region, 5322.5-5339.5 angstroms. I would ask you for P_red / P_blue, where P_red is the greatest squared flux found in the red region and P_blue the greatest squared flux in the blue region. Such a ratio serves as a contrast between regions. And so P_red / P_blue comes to 0.96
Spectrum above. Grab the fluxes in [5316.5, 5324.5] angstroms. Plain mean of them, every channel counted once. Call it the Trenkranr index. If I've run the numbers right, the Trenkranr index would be 58.0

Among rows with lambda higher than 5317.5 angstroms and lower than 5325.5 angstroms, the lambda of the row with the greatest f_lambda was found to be 5318 angstroms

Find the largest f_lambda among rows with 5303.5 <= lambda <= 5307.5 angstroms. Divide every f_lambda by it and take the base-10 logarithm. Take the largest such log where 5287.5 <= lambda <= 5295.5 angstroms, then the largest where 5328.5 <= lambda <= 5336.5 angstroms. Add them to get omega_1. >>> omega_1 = -0.024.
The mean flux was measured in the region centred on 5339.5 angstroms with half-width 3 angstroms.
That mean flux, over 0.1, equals 576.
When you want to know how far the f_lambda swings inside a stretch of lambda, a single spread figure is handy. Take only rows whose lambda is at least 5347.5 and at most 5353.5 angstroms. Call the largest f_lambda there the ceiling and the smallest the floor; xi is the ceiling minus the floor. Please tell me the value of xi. 2.8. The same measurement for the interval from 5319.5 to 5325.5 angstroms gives 5.4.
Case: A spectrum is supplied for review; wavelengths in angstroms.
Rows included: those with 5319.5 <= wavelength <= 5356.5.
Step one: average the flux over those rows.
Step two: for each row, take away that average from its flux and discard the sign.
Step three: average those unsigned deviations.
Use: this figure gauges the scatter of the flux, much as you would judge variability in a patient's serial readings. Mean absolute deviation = 2.2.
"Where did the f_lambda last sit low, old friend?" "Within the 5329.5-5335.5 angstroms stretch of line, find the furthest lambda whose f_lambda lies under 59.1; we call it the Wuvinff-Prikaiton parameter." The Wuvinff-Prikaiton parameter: 5335 angstroms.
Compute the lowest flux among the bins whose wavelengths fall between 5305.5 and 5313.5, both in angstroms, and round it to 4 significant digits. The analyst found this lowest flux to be 60.67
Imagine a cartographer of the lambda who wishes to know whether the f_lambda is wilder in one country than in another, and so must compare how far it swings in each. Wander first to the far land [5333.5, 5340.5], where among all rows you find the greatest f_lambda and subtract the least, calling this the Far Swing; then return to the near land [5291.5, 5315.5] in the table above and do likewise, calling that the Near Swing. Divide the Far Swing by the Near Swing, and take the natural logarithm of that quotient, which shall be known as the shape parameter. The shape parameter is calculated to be -1.7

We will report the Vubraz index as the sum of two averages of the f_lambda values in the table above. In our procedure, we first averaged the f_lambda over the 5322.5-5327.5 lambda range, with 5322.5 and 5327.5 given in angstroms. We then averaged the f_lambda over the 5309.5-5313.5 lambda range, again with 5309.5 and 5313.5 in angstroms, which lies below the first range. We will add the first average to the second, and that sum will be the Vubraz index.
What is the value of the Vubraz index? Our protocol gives 116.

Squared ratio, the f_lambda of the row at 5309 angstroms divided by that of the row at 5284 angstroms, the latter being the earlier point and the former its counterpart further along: 1.18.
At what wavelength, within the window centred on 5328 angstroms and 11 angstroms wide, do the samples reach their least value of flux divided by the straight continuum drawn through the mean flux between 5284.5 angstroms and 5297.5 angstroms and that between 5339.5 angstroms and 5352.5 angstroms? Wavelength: 5328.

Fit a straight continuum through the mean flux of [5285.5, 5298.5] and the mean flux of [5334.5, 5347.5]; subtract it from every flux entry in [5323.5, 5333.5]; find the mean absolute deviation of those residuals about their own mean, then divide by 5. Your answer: 0.31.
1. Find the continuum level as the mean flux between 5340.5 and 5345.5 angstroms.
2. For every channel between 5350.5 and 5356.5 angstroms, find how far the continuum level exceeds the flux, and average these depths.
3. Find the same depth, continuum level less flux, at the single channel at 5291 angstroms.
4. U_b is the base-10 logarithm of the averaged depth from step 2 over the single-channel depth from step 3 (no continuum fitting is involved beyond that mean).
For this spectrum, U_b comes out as 0.031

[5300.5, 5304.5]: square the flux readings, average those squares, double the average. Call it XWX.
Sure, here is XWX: 6700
